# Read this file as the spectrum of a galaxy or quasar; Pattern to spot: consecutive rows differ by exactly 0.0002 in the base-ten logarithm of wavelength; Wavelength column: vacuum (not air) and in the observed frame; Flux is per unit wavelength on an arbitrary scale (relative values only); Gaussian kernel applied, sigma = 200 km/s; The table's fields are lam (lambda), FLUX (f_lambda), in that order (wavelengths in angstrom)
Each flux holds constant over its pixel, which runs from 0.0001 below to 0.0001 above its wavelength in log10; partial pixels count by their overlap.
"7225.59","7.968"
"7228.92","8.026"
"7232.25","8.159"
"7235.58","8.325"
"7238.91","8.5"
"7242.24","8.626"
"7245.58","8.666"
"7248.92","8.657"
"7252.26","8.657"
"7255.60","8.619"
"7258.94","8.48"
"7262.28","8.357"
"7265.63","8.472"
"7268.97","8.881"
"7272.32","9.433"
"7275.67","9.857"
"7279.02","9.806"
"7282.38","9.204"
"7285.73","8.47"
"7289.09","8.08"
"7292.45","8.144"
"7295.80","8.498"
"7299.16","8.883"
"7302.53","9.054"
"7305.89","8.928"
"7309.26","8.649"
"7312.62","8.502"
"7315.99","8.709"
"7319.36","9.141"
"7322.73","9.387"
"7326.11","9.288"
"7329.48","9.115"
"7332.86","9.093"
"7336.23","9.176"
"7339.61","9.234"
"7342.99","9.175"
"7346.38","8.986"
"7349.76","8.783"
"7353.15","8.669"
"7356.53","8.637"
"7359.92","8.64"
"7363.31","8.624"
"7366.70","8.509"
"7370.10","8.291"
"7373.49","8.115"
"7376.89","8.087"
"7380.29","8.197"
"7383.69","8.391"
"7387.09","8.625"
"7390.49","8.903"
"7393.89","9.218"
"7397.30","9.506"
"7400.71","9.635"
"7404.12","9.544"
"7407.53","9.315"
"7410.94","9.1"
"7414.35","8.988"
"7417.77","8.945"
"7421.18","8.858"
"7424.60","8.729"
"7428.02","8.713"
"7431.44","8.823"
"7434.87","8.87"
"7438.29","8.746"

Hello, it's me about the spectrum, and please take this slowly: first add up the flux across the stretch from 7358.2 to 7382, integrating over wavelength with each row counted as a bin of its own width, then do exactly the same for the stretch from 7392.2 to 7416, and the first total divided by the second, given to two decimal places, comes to 0.89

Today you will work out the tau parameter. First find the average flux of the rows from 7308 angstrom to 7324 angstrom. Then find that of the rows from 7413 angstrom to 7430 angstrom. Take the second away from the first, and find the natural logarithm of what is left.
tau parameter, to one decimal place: -3.5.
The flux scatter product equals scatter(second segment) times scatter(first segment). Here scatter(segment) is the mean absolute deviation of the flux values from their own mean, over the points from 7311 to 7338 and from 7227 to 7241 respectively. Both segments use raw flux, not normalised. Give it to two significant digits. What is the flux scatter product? 0.036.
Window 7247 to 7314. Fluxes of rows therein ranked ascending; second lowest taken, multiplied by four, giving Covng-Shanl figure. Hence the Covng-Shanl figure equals 32.6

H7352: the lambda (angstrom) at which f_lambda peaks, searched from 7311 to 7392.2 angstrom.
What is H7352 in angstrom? 7322.73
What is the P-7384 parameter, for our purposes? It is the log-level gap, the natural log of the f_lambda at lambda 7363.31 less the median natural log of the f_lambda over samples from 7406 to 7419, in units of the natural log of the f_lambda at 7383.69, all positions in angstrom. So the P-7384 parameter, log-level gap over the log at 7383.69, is -0.02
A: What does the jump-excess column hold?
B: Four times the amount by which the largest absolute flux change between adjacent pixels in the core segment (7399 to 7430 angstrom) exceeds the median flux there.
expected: -35.0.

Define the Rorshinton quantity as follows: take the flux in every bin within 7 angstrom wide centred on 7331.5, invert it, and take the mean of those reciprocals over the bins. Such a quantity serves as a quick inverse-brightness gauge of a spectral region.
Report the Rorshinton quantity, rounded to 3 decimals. 0.110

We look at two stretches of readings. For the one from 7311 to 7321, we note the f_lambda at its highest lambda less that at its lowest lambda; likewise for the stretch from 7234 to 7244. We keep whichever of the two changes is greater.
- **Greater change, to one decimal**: 0.6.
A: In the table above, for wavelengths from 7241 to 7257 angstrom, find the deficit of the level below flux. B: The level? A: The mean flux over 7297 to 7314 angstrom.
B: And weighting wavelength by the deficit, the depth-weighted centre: 7249.0 angstrom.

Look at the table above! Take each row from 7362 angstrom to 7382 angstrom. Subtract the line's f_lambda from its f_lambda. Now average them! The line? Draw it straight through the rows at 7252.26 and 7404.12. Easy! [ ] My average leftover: -1.1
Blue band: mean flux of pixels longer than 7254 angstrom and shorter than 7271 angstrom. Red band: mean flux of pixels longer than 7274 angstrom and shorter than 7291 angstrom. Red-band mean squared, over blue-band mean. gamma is 9.6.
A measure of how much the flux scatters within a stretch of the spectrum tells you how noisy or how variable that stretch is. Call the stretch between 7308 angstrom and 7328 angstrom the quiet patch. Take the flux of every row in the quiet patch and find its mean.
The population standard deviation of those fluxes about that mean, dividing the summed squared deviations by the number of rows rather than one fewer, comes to 0.34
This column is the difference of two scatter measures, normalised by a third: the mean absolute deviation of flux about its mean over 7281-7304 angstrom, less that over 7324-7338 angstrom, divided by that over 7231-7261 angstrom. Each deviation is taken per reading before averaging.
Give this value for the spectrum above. 2.2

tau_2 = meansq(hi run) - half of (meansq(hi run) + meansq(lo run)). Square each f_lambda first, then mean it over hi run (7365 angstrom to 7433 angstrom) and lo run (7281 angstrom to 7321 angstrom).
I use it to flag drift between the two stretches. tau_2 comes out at 1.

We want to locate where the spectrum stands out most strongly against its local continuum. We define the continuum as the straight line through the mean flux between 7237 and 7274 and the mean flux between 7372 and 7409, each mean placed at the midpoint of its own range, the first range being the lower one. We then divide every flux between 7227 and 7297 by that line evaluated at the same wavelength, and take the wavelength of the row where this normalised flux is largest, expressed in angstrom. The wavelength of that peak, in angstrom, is 7275.67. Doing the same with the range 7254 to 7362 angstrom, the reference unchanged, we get 7275.67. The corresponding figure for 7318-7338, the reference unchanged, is 7322.73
